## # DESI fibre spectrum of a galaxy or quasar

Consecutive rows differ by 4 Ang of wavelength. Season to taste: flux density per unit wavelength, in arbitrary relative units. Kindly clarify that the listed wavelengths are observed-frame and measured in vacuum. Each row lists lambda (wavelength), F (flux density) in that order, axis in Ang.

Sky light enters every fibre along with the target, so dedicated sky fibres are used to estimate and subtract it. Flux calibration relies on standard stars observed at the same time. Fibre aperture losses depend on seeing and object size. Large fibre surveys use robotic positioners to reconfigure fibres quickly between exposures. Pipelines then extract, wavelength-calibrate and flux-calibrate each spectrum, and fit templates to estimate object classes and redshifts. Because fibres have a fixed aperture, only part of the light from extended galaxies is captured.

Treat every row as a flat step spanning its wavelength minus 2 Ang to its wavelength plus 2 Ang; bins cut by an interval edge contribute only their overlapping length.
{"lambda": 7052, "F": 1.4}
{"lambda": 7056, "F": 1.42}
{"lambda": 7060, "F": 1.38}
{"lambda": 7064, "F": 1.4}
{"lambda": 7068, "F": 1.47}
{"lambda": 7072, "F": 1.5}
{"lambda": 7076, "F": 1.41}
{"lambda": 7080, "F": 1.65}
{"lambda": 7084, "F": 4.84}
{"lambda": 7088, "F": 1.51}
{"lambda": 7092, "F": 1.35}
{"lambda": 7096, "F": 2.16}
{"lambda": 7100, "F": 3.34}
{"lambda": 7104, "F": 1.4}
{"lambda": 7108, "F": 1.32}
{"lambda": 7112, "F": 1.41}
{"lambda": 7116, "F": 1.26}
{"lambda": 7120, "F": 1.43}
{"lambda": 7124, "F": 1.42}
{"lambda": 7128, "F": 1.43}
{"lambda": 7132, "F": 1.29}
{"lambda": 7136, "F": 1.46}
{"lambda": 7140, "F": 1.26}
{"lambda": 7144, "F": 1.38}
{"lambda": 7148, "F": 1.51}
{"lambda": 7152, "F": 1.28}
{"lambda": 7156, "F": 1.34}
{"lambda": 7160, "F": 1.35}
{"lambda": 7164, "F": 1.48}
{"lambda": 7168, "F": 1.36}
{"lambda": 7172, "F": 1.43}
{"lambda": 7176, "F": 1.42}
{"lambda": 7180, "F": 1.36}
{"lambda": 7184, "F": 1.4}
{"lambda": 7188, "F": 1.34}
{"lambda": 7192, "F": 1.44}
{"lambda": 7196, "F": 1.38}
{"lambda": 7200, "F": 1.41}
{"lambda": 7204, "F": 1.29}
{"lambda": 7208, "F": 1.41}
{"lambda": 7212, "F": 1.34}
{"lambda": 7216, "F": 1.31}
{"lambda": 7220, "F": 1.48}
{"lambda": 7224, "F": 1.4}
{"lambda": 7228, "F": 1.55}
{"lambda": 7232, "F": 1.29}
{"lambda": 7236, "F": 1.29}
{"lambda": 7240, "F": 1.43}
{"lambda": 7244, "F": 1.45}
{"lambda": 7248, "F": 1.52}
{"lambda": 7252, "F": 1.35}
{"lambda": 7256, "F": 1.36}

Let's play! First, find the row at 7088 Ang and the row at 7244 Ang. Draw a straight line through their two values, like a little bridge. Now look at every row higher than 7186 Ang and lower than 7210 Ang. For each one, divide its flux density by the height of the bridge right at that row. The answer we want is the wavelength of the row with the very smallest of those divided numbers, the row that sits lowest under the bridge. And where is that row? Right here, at 7204 Ang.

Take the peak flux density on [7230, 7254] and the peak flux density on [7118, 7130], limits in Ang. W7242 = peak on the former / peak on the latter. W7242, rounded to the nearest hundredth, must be 1.06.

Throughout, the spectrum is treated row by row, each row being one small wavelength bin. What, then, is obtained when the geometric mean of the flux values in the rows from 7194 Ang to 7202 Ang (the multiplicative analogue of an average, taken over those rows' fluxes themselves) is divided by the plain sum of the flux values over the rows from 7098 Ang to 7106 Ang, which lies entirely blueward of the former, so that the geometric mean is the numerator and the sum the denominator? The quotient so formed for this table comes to 0.294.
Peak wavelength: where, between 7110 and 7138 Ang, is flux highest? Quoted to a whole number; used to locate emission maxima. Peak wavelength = 7136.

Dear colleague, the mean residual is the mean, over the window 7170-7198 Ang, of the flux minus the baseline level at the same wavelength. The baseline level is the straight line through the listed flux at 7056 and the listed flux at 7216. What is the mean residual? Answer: 0.064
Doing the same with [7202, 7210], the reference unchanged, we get 0.033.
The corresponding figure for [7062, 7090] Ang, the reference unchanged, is 0.562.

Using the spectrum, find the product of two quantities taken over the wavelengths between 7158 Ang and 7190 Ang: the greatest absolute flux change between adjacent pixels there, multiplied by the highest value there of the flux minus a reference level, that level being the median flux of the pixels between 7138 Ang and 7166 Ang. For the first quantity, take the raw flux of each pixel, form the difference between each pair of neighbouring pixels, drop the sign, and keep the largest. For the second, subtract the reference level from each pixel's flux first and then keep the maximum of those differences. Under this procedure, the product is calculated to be 0.017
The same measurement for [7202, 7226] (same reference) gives 0.022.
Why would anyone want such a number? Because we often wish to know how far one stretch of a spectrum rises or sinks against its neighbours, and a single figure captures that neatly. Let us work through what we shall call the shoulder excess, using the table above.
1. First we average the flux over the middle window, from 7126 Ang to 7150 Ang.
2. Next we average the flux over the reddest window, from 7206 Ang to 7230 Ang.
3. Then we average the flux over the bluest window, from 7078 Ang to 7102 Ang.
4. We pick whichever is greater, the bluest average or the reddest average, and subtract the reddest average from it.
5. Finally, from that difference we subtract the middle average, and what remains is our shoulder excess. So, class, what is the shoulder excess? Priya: -0.33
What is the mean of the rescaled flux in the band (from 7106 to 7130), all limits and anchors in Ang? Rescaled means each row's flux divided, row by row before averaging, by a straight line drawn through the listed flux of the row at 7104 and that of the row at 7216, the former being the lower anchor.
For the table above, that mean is 0.99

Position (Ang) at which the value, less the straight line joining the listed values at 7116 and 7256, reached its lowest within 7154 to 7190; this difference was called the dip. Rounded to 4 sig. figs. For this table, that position 7188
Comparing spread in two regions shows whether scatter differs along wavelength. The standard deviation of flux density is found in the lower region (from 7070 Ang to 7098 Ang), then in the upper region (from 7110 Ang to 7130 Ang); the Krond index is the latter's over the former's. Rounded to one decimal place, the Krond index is 0.1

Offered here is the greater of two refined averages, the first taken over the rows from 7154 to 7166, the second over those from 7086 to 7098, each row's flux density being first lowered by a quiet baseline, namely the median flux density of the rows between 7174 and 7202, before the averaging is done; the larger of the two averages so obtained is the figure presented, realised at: 0.273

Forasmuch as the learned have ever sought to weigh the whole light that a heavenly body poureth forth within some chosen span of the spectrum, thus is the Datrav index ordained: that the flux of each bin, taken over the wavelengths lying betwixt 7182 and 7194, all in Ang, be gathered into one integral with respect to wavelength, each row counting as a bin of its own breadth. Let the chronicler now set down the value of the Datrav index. 17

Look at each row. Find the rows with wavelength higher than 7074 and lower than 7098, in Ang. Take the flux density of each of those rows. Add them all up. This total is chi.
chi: 13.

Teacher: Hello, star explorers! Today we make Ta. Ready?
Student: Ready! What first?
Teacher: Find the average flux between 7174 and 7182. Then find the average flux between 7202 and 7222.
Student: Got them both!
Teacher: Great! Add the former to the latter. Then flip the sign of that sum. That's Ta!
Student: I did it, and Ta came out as -2.8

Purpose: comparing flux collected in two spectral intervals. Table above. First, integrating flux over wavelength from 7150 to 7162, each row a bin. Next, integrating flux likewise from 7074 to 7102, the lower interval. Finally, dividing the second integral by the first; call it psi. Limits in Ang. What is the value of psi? 4.1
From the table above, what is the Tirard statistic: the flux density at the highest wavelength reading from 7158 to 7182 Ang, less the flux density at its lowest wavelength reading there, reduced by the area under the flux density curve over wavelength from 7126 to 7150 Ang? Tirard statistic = -33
